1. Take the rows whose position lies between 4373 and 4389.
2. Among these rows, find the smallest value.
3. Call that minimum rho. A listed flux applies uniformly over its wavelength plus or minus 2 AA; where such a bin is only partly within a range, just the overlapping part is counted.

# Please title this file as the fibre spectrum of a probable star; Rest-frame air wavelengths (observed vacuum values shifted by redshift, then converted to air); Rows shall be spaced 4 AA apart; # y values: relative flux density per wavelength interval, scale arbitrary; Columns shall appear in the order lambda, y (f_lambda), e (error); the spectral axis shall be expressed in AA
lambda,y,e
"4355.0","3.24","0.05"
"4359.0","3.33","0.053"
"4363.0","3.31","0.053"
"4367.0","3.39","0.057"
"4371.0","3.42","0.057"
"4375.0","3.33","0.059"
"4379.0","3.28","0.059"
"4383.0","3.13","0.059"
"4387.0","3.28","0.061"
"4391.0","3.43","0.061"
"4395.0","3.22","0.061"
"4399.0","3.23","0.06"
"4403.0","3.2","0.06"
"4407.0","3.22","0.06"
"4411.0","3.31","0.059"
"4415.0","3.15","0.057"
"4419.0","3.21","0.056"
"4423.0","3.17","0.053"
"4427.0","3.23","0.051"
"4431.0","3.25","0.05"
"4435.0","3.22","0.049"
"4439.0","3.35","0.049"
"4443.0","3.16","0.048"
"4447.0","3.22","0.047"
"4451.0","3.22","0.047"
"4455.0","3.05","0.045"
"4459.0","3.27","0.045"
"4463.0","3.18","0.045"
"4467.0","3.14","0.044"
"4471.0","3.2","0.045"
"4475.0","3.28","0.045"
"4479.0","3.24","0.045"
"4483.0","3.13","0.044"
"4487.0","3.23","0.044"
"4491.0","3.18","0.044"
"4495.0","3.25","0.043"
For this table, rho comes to 3.13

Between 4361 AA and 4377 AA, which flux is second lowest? 3.33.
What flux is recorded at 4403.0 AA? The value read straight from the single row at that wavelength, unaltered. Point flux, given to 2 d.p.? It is 3.20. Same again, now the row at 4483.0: 3.13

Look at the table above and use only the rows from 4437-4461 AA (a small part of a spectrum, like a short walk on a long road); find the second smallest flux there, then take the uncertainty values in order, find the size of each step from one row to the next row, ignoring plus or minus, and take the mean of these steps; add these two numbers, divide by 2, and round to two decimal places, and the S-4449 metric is 1.58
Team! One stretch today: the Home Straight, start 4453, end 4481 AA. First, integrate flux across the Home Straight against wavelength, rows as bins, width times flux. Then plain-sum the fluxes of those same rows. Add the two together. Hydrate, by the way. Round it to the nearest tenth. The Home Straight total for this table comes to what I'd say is 111.8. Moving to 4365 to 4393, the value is 116.3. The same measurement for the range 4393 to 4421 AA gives 112.7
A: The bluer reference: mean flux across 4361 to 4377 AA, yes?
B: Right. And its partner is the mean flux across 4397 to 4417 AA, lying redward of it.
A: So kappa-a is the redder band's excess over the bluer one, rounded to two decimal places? -0.14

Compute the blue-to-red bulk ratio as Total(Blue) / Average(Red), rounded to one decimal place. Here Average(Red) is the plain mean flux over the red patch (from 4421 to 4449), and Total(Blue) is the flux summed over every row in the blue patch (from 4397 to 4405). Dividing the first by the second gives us 2.0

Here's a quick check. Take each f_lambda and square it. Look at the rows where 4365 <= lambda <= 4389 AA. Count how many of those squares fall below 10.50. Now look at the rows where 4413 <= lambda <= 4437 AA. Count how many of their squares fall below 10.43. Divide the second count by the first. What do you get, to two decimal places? 4.00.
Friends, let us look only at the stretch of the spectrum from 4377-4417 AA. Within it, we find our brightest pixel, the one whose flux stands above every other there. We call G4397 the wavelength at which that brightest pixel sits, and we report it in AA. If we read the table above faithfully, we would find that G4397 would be 4391.0 AA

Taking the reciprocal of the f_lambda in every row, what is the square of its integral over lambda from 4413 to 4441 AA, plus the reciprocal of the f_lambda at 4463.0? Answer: 76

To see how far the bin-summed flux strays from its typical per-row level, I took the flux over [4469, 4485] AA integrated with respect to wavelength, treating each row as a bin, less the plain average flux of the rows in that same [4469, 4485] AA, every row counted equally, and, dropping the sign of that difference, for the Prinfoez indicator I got 48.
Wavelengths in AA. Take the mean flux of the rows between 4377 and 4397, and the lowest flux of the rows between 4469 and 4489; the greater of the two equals 3.27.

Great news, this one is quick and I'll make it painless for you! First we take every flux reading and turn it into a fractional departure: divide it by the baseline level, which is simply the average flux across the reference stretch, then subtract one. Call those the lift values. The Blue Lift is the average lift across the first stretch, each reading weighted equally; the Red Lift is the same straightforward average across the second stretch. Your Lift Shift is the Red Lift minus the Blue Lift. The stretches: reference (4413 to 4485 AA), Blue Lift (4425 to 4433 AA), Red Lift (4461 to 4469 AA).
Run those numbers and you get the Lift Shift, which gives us -0.025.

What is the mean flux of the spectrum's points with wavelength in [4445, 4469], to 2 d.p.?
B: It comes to 3.18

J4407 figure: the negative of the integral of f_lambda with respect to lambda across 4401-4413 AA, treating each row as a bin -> -38.9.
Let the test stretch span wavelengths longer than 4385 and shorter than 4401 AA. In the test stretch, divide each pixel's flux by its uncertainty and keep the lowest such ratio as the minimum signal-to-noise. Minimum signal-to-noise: 53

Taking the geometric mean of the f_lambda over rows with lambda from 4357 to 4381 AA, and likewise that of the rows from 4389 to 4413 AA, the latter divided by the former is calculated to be 0.977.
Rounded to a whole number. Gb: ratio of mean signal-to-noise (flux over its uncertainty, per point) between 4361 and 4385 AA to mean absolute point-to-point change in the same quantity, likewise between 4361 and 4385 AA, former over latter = 28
